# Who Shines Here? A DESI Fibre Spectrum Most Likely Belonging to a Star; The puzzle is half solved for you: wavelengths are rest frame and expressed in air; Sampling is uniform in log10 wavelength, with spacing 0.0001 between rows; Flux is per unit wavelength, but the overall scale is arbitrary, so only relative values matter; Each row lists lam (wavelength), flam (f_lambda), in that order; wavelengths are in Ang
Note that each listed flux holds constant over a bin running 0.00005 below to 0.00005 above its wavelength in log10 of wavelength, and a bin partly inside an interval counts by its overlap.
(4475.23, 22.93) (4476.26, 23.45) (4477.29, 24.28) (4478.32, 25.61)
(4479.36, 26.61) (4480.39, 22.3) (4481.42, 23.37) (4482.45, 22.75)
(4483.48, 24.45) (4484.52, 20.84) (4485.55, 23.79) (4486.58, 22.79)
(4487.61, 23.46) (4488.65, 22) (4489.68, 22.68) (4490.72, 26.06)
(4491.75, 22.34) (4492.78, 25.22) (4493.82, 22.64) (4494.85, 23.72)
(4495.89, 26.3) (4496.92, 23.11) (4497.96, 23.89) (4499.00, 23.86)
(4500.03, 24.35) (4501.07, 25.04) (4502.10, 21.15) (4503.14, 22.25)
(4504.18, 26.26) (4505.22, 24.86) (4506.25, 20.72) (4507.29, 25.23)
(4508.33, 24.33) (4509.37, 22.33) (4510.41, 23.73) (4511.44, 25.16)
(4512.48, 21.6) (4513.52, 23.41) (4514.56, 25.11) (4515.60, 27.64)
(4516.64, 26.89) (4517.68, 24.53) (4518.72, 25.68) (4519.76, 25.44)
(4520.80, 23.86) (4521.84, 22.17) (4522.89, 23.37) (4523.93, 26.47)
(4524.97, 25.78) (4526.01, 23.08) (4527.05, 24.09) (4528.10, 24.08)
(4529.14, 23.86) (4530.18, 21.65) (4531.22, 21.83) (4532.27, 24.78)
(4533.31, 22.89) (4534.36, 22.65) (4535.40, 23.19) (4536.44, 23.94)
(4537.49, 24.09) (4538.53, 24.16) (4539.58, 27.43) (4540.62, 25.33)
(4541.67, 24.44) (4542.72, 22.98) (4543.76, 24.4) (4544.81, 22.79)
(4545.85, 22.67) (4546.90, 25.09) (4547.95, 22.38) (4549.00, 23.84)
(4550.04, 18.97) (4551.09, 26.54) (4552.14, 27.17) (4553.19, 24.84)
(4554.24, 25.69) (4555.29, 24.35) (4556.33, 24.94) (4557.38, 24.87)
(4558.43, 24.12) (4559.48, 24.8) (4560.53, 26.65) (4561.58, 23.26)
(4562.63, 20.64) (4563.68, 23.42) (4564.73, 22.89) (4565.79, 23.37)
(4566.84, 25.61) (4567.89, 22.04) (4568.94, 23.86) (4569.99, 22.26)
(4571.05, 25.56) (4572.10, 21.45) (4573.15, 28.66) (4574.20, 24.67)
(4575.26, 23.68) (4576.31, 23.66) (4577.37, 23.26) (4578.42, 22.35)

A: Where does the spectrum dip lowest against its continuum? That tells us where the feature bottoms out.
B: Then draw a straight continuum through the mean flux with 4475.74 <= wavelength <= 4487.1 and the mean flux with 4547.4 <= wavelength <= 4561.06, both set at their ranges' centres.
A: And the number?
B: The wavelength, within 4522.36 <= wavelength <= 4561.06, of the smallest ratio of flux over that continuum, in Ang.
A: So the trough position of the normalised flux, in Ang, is 4550.04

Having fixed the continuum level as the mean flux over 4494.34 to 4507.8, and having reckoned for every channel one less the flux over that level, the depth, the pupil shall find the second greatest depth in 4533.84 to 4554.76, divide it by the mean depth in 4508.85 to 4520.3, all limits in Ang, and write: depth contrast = -2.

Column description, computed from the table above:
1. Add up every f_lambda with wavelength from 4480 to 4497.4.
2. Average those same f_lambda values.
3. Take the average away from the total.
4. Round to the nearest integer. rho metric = 374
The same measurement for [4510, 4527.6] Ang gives 393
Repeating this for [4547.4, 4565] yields 385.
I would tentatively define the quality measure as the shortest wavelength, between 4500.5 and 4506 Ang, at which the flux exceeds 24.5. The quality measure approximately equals 4501.07 Ang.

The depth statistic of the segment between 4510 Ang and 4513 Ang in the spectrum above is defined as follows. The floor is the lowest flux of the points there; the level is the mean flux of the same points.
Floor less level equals -1.9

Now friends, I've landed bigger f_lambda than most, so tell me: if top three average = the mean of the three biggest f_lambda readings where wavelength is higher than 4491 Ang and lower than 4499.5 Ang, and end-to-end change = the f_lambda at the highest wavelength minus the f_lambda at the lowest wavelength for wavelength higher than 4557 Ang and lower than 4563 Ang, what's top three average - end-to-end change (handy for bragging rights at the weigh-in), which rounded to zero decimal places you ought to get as 29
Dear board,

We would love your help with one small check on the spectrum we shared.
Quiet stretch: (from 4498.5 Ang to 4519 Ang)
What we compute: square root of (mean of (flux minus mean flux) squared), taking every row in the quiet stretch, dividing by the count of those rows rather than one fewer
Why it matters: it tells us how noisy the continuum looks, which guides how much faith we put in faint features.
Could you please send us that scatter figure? 1.8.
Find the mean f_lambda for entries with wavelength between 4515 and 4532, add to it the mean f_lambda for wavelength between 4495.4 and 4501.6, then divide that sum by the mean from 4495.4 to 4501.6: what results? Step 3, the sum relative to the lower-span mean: 2.00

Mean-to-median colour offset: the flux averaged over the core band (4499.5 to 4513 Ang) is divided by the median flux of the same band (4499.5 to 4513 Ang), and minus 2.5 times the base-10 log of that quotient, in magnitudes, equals 0.032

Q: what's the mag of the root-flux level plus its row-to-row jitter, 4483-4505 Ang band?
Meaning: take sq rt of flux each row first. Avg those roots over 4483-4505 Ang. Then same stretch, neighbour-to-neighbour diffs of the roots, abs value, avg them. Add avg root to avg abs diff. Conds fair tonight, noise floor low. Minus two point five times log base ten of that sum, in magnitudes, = -1.76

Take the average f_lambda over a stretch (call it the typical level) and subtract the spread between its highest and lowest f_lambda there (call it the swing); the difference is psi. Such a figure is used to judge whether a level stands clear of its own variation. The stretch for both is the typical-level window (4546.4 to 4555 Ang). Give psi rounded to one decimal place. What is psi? 16.1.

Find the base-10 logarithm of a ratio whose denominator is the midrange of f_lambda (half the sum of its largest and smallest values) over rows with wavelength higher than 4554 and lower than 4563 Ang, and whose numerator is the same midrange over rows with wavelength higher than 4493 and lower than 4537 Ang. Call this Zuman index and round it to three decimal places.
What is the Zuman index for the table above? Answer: 0.010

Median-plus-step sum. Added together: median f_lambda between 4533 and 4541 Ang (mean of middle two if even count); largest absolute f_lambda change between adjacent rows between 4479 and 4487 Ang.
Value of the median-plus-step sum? 28.3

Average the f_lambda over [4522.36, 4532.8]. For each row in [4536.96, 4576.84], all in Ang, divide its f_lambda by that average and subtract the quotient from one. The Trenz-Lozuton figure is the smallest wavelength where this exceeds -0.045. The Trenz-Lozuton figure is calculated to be 4537.49 Ang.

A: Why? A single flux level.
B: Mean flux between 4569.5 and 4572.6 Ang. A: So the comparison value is 23.1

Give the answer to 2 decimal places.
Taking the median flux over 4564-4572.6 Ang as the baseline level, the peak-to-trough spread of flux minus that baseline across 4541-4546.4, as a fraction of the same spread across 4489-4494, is 0.48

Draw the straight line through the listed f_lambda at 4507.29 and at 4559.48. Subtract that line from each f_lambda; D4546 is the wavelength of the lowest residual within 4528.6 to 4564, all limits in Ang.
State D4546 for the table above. 4550.04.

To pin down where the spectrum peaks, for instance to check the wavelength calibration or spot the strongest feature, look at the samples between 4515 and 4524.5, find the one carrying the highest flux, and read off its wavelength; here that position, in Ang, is 4515.60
